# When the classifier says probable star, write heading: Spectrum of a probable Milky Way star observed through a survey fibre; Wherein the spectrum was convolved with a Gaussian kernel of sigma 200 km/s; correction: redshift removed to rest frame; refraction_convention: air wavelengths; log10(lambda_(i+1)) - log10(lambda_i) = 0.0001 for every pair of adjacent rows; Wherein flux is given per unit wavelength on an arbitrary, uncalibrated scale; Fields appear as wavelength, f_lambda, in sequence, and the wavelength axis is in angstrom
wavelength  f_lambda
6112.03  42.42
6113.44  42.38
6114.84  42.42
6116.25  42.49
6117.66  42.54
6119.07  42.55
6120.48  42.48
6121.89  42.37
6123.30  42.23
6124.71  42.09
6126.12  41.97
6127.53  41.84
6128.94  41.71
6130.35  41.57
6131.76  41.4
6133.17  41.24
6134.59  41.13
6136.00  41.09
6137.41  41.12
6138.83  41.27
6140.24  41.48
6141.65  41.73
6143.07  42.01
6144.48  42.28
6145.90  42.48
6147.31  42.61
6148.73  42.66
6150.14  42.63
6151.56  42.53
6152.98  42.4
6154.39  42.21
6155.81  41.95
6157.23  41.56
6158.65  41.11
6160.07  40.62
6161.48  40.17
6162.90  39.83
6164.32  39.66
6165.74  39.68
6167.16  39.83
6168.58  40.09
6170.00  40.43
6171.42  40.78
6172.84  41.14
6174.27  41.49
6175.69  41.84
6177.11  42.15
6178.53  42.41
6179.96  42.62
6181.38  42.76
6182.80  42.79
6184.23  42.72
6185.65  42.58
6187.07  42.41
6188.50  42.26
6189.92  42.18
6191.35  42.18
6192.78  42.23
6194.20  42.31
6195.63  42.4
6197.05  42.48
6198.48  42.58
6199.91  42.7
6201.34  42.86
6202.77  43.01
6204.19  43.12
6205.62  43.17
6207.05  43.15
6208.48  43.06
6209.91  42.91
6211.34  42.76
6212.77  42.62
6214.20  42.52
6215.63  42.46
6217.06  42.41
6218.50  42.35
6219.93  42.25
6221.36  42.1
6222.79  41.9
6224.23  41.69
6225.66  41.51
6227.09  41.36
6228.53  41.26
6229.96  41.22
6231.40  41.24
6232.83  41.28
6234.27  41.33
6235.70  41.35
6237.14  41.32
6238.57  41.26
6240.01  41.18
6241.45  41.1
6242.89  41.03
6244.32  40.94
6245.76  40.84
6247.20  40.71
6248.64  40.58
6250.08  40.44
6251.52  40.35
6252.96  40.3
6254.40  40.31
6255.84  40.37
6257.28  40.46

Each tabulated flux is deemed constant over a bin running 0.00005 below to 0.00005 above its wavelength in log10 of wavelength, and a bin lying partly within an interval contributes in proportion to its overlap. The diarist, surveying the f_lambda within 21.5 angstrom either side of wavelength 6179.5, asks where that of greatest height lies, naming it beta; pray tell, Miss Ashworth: 6182.80 angstrom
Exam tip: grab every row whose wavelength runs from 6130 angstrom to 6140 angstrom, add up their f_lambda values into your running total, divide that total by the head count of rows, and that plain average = 41.3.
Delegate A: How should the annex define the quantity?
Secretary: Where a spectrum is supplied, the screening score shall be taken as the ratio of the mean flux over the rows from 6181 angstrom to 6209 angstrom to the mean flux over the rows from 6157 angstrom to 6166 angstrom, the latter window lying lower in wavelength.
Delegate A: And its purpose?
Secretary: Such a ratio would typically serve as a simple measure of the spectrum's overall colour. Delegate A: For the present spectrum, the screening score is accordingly 1.06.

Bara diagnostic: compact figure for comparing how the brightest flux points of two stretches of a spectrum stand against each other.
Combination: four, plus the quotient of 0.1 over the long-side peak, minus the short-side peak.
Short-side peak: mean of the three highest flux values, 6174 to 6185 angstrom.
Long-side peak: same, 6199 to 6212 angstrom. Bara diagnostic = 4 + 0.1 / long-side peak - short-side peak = -38.8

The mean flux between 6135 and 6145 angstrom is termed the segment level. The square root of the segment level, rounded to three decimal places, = 6.447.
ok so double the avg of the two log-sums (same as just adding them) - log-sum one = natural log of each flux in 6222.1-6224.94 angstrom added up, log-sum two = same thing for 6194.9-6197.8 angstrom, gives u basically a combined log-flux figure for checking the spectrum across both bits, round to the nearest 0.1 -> 15.0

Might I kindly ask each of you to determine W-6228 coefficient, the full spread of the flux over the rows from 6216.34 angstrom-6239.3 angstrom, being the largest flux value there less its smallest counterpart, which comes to 1.2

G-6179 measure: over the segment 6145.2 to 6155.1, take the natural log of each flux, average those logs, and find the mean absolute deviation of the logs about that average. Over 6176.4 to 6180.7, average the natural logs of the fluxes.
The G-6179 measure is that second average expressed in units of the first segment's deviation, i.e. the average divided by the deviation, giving 1330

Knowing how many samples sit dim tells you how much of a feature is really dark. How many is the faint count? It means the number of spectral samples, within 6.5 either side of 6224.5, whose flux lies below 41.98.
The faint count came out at 6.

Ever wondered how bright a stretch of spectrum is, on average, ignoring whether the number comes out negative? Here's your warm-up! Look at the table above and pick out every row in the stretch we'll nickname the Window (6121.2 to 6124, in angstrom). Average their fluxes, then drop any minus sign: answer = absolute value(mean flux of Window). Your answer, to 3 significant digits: 42.3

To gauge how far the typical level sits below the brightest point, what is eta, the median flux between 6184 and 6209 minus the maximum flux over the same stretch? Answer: -0.6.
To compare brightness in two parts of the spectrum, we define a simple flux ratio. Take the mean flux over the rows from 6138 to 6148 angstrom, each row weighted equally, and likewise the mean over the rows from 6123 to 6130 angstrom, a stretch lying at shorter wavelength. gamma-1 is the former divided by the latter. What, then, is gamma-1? 1.00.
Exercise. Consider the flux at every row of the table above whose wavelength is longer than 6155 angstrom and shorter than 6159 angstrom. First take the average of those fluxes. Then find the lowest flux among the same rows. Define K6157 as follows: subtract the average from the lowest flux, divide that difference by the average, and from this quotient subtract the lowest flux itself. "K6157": -41.1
